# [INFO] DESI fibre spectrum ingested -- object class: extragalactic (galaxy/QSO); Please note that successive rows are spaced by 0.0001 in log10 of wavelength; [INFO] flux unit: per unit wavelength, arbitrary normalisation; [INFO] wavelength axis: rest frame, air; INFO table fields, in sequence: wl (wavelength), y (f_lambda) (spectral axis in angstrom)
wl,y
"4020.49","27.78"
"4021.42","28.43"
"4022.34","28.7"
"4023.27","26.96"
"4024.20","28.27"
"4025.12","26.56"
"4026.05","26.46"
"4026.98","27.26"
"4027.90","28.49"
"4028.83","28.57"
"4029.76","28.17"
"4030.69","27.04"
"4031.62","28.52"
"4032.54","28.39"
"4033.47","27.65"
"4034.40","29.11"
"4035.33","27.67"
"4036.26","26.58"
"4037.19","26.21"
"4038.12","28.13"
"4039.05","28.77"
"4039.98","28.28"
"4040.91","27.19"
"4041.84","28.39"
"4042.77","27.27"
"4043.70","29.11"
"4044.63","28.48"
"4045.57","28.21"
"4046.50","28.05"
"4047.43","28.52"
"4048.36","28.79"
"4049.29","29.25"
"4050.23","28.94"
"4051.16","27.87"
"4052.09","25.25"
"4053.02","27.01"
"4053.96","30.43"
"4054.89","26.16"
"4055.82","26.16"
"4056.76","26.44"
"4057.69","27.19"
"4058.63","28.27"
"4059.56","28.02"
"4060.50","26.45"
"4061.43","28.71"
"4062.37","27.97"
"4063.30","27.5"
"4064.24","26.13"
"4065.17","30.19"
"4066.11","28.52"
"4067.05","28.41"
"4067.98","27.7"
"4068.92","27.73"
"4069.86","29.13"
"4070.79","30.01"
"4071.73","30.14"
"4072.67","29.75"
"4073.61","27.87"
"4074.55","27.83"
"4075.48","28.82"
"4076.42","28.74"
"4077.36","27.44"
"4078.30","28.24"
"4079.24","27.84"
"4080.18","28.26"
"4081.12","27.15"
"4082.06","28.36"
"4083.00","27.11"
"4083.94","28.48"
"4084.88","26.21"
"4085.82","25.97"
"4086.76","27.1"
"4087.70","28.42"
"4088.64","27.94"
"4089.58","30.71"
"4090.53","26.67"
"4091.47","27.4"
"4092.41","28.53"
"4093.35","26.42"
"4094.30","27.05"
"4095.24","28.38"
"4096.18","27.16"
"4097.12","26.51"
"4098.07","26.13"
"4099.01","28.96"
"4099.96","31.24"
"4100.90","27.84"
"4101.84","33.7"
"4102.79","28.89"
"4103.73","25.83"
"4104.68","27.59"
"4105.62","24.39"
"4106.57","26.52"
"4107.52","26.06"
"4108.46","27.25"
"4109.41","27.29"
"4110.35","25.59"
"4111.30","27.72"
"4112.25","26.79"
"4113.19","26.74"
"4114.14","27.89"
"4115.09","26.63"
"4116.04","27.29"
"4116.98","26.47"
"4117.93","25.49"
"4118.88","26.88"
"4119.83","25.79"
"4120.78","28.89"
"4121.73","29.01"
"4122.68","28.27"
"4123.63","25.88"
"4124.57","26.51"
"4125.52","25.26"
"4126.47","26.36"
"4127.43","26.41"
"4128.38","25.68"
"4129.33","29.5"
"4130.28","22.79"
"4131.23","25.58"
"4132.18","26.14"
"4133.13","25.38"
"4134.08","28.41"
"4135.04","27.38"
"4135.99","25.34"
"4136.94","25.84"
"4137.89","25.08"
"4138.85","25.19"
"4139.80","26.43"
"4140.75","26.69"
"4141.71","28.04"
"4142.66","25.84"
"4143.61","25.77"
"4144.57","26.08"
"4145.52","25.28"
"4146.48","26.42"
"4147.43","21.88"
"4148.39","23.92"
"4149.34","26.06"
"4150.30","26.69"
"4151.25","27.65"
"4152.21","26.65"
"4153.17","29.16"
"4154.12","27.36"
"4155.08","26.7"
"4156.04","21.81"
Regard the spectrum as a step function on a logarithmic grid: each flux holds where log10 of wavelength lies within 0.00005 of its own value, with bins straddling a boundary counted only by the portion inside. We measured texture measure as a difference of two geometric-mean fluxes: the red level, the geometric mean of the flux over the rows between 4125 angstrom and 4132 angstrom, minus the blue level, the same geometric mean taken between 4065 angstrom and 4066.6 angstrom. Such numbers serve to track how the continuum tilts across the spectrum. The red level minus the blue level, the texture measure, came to -3.5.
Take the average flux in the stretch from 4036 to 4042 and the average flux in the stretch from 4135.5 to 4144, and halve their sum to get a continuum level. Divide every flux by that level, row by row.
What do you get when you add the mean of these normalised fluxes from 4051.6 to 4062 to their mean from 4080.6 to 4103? 2.06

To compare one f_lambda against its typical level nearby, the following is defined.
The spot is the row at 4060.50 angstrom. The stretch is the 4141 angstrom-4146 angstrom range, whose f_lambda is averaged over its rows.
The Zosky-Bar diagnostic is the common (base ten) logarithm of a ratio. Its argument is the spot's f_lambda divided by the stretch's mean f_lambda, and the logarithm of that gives 0.00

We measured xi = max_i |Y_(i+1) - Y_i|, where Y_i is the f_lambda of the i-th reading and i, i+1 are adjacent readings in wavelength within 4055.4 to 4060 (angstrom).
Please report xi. 1.1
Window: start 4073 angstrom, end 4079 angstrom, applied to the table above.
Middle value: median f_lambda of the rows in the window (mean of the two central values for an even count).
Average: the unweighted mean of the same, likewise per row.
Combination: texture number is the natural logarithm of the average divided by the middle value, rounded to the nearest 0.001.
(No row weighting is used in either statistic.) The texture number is 0.004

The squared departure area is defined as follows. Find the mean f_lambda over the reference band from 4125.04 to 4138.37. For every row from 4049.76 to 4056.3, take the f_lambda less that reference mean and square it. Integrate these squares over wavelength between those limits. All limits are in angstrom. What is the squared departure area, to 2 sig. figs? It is 30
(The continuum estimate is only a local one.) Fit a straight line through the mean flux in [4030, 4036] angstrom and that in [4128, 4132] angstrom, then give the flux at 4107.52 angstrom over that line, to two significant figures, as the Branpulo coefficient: 0.99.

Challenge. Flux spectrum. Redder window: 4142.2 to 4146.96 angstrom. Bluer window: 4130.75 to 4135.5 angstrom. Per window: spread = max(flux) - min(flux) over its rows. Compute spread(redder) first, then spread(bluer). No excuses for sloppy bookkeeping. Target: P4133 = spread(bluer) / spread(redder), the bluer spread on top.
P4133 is 2.7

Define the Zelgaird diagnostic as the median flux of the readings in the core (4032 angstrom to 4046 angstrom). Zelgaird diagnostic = 28.2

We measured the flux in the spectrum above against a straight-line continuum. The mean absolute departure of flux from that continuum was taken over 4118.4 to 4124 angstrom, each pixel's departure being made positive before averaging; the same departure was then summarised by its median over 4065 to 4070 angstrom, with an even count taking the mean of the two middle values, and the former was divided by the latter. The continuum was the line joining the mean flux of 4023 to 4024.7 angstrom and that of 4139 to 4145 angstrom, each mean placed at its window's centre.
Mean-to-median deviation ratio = 1.1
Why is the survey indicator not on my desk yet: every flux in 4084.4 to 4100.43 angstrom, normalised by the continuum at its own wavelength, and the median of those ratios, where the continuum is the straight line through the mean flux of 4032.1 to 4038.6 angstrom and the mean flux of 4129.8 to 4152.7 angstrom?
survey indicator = 1.02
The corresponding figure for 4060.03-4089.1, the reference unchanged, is 1.04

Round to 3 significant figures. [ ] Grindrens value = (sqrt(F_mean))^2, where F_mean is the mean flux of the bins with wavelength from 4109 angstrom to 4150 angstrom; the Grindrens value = 26.3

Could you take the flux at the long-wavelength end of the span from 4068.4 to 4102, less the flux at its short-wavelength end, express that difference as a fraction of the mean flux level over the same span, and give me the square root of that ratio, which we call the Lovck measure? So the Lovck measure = 0.46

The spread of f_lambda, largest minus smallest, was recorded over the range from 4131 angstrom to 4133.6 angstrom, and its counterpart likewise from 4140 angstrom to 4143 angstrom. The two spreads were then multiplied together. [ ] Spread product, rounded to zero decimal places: 2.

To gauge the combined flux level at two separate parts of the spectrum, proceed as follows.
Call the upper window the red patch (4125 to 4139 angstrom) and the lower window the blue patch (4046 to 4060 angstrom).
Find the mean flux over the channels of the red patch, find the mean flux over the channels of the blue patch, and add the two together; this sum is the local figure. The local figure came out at 53.8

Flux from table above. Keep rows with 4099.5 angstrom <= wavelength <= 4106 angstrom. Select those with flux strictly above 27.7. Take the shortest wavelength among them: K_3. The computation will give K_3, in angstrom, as 4099.96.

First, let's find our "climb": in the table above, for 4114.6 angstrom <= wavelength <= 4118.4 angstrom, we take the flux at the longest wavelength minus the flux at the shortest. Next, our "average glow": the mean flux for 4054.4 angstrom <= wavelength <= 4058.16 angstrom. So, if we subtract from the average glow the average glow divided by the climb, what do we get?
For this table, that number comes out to 50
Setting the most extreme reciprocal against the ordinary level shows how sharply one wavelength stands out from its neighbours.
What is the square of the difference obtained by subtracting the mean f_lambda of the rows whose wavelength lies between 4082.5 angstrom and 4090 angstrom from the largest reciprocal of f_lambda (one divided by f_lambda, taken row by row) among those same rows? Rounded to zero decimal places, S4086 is 768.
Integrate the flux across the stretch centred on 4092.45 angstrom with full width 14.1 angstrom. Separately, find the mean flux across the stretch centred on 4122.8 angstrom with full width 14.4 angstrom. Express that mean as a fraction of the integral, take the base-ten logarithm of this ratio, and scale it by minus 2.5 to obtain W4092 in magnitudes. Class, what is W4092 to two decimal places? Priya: 2.90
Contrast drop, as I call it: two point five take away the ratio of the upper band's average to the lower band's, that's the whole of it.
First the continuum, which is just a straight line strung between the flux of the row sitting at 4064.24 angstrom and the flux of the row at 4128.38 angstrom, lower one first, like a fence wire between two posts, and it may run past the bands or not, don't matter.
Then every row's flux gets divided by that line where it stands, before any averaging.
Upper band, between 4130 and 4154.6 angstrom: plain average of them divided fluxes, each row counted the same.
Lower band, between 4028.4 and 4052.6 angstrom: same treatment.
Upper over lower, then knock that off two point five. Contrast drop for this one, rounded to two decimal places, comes 1.54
